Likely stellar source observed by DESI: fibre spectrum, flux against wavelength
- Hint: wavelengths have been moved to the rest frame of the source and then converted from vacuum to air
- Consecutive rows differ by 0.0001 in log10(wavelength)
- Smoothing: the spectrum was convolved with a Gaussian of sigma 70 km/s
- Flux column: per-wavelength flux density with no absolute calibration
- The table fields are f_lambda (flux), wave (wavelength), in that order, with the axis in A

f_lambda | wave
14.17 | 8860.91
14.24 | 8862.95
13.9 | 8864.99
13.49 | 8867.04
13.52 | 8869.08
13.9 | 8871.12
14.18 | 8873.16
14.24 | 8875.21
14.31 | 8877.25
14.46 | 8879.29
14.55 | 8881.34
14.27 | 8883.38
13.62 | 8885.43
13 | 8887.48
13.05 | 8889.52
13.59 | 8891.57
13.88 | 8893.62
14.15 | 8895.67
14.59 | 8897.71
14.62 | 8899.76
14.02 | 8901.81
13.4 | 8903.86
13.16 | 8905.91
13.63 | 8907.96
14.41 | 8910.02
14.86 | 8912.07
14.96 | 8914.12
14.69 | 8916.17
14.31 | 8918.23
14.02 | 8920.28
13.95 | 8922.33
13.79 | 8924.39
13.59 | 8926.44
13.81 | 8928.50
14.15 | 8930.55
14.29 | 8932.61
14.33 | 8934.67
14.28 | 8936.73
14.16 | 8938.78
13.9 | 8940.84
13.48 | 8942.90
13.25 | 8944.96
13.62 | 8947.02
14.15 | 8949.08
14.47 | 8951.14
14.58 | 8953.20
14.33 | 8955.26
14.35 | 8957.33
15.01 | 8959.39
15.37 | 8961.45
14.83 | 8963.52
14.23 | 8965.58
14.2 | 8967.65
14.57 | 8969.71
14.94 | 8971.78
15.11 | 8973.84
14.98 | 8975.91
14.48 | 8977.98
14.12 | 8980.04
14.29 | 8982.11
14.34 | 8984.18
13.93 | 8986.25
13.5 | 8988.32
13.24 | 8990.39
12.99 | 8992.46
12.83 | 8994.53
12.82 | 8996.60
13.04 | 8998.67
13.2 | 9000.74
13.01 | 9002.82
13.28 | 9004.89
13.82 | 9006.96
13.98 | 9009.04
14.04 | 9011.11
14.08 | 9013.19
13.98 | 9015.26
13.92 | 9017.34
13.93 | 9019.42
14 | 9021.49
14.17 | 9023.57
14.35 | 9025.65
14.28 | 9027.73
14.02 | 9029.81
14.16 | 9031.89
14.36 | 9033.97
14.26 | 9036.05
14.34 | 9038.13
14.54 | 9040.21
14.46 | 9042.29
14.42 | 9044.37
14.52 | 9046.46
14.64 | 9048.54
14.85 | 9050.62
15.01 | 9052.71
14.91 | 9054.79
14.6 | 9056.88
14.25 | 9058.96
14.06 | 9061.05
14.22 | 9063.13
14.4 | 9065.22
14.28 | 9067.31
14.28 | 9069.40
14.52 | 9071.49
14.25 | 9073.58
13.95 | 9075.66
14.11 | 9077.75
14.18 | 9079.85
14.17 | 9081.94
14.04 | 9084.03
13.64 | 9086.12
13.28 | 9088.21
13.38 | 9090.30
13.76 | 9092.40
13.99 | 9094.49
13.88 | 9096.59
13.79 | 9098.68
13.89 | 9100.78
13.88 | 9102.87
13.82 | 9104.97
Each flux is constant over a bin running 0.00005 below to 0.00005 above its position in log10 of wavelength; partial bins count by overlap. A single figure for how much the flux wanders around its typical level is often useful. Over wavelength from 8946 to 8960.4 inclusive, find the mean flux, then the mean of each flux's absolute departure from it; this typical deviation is 0.281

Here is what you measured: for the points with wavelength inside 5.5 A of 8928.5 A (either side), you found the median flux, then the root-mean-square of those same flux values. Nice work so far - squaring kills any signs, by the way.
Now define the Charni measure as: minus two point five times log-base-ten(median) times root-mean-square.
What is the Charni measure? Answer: -39.7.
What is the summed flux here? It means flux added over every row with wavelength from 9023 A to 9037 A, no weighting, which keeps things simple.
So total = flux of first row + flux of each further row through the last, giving 100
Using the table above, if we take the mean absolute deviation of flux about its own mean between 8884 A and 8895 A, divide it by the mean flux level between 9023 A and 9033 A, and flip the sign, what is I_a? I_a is -0.023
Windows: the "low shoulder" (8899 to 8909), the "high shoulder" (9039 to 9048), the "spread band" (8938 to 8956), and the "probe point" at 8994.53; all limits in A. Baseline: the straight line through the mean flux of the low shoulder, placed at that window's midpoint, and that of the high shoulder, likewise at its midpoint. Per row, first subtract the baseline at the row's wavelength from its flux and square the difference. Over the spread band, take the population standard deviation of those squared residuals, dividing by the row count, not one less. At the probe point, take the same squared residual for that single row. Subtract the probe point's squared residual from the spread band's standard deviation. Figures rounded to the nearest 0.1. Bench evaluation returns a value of -1.8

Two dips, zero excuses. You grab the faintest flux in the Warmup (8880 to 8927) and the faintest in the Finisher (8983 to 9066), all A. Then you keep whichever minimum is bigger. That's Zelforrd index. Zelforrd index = 13.0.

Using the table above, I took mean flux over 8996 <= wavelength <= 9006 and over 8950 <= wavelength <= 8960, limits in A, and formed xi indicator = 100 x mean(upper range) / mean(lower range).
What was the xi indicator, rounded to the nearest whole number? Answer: 90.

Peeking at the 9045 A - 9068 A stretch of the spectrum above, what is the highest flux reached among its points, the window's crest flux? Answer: 15.01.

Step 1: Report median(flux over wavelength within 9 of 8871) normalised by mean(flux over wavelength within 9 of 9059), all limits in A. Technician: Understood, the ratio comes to 0.98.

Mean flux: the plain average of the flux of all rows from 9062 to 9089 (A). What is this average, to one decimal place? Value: 14.1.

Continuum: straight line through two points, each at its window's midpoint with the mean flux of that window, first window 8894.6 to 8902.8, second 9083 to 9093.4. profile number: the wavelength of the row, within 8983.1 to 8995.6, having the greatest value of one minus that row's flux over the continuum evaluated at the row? 8994.53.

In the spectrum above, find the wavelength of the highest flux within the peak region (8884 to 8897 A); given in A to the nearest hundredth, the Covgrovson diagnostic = 8895.67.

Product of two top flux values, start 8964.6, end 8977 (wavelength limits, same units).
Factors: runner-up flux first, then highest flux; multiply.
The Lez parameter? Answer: 226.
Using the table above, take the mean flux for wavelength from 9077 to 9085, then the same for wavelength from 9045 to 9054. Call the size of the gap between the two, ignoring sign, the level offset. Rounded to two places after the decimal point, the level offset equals 0.63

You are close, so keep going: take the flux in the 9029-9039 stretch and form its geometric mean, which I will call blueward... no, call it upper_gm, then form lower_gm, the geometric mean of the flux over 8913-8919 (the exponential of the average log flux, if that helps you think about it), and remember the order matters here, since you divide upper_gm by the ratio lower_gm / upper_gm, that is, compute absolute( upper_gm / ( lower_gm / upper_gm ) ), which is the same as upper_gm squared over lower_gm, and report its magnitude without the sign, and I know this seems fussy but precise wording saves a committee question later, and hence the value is 13.8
